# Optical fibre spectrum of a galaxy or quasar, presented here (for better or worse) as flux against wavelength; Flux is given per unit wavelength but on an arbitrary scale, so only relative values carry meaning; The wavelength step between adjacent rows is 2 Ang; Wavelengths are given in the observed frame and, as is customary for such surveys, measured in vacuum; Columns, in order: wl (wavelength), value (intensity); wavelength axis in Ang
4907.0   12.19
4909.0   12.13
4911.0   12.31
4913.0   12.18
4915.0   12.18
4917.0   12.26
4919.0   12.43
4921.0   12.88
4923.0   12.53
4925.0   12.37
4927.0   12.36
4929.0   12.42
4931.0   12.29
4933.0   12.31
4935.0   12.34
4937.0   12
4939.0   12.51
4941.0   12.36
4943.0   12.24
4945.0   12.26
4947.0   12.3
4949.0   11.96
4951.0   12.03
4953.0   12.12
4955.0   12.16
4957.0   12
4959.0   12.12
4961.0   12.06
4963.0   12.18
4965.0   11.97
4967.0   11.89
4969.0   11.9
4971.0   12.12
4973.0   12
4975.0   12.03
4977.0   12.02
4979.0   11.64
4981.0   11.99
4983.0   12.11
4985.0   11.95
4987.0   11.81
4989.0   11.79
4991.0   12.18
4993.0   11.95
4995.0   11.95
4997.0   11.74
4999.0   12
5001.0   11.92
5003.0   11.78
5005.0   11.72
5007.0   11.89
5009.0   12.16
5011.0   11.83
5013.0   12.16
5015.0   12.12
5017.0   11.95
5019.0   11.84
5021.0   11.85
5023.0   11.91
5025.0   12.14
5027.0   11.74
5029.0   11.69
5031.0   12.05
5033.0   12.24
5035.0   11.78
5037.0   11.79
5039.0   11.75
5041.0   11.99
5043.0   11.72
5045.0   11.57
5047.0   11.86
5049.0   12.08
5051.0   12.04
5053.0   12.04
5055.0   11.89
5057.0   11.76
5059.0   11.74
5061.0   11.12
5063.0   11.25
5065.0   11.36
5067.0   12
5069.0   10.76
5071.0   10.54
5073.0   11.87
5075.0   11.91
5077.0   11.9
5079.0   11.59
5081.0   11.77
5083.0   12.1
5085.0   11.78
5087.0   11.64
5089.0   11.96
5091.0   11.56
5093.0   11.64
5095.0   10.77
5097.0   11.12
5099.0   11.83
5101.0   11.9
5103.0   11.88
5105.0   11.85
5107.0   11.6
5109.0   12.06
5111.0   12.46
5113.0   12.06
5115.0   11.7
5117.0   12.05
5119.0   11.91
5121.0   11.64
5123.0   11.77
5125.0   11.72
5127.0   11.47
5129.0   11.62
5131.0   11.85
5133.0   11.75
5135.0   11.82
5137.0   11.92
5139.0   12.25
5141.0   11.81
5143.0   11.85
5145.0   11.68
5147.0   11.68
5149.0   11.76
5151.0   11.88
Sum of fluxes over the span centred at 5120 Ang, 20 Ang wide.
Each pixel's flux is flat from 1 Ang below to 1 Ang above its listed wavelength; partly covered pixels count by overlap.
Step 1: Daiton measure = 118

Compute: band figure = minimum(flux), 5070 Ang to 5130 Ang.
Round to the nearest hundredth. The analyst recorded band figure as 10.54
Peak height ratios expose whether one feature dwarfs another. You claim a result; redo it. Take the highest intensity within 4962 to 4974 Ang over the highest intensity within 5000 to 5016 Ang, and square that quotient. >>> 1.00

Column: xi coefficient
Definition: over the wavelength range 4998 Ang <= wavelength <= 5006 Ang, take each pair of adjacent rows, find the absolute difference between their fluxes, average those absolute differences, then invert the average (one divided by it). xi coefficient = 11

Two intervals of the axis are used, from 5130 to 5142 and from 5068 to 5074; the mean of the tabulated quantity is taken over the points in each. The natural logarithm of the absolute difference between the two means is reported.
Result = -0.2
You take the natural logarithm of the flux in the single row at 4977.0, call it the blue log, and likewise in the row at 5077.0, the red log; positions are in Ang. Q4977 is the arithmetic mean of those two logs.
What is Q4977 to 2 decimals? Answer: 2.48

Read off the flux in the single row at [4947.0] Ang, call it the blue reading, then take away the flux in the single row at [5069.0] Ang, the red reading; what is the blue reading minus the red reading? 1.5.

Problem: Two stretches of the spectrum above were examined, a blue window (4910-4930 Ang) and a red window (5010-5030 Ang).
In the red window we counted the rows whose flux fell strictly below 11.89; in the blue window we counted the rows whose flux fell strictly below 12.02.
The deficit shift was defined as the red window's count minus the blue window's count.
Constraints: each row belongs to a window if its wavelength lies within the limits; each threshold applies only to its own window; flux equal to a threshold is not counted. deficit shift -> 5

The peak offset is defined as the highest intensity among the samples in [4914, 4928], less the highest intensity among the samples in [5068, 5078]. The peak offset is 1.0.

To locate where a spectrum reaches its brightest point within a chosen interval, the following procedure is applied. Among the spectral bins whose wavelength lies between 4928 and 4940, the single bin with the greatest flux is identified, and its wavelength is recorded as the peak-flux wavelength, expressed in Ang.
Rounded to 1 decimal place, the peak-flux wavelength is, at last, 4939.0 Ang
